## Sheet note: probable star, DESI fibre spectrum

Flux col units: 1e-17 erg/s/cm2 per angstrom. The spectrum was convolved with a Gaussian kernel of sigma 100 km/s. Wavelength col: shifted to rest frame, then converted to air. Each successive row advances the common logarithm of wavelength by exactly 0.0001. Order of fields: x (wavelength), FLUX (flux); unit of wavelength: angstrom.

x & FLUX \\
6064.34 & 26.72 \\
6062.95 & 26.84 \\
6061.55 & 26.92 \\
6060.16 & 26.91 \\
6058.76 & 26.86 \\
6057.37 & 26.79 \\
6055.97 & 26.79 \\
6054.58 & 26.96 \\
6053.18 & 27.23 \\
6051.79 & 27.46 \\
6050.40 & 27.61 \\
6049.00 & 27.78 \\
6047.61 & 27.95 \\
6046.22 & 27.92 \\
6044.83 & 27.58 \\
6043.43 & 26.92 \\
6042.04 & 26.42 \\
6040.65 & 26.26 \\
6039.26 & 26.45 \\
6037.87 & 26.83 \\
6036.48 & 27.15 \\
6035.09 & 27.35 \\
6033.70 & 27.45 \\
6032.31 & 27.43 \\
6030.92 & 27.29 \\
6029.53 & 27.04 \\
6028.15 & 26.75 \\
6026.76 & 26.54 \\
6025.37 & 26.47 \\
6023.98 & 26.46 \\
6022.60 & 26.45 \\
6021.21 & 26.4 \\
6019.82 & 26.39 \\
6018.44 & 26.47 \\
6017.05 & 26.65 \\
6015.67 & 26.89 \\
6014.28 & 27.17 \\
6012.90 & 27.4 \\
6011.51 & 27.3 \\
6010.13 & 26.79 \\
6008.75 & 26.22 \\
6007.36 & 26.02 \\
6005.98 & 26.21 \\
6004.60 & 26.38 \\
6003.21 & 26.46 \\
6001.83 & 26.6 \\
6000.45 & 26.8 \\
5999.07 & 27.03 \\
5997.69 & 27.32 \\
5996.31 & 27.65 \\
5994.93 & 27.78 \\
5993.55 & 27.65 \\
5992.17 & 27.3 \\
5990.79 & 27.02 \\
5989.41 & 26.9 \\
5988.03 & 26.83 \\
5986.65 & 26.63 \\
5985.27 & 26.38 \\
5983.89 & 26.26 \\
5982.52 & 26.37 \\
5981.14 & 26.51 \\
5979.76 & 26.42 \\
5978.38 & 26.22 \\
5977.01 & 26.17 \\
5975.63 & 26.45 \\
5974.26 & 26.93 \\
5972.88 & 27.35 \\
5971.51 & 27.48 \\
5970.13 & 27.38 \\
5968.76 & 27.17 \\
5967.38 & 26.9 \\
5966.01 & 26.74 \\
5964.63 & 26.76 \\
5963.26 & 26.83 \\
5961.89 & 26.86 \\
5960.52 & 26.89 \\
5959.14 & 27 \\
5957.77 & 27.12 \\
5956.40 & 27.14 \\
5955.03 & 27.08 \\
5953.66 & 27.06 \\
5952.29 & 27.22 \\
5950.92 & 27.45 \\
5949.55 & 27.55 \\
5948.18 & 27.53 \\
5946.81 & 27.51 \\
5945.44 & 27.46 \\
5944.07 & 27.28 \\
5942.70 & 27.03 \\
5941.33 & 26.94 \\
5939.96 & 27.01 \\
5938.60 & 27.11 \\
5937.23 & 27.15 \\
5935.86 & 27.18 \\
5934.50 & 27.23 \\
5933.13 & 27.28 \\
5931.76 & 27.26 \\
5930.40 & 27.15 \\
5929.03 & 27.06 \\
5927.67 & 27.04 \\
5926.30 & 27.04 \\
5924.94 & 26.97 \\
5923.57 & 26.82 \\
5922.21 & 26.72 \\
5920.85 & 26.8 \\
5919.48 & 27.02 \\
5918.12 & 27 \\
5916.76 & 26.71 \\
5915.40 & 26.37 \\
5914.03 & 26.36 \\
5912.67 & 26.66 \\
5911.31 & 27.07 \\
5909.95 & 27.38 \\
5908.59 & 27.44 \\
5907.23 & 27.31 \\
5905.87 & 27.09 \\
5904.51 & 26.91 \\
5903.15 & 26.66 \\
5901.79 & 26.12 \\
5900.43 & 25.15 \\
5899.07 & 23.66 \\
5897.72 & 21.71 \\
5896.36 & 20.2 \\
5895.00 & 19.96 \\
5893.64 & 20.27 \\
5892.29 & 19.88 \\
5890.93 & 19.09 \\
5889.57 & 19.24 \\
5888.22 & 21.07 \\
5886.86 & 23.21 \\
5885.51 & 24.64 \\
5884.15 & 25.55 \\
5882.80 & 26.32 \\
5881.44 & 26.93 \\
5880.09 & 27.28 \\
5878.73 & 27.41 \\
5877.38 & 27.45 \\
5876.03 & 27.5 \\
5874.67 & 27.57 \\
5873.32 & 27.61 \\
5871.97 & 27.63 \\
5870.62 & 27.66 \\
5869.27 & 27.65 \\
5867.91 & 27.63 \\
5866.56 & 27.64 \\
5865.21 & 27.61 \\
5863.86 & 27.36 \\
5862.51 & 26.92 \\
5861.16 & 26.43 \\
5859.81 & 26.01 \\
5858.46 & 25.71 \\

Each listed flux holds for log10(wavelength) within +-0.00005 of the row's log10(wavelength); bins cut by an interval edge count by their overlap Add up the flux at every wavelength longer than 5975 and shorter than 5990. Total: 291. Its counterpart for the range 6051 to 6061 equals 189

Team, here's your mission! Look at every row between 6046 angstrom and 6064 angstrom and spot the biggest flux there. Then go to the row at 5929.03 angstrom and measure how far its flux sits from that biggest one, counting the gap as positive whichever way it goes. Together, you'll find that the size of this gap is 0.9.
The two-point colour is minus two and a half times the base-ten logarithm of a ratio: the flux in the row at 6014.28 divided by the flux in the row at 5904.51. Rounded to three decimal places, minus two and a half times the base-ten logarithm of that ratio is -0.010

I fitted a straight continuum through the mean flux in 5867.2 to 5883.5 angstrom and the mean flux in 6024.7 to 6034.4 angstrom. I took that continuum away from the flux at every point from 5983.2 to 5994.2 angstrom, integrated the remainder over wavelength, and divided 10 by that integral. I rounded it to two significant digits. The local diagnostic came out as -4.0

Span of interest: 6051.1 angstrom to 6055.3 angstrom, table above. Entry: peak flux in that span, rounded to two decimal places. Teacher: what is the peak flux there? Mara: 27.46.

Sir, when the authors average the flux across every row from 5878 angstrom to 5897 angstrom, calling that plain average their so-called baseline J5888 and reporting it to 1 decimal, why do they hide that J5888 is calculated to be 22.9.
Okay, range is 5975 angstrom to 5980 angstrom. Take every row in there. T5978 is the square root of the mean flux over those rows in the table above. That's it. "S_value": 5.13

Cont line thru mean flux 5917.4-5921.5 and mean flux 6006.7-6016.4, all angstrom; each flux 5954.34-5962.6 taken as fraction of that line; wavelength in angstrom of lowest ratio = 5961.89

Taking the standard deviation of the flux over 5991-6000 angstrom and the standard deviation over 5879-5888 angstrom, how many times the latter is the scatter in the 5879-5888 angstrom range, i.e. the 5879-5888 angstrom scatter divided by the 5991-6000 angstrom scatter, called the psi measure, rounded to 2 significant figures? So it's 5.4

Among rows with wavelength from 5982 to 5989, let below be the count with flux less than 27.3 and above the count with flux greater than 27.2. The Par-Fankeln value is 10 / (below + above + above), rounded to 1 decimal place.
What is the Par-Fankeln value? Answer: 2.0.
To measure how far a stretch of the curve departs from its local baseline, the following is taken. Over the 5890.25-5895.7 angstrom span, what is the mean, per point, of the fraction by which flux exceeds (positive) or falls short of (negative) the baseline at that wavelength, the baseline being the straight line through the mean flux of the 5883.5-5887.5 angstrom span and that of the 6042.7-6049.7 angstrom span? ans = -0.20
